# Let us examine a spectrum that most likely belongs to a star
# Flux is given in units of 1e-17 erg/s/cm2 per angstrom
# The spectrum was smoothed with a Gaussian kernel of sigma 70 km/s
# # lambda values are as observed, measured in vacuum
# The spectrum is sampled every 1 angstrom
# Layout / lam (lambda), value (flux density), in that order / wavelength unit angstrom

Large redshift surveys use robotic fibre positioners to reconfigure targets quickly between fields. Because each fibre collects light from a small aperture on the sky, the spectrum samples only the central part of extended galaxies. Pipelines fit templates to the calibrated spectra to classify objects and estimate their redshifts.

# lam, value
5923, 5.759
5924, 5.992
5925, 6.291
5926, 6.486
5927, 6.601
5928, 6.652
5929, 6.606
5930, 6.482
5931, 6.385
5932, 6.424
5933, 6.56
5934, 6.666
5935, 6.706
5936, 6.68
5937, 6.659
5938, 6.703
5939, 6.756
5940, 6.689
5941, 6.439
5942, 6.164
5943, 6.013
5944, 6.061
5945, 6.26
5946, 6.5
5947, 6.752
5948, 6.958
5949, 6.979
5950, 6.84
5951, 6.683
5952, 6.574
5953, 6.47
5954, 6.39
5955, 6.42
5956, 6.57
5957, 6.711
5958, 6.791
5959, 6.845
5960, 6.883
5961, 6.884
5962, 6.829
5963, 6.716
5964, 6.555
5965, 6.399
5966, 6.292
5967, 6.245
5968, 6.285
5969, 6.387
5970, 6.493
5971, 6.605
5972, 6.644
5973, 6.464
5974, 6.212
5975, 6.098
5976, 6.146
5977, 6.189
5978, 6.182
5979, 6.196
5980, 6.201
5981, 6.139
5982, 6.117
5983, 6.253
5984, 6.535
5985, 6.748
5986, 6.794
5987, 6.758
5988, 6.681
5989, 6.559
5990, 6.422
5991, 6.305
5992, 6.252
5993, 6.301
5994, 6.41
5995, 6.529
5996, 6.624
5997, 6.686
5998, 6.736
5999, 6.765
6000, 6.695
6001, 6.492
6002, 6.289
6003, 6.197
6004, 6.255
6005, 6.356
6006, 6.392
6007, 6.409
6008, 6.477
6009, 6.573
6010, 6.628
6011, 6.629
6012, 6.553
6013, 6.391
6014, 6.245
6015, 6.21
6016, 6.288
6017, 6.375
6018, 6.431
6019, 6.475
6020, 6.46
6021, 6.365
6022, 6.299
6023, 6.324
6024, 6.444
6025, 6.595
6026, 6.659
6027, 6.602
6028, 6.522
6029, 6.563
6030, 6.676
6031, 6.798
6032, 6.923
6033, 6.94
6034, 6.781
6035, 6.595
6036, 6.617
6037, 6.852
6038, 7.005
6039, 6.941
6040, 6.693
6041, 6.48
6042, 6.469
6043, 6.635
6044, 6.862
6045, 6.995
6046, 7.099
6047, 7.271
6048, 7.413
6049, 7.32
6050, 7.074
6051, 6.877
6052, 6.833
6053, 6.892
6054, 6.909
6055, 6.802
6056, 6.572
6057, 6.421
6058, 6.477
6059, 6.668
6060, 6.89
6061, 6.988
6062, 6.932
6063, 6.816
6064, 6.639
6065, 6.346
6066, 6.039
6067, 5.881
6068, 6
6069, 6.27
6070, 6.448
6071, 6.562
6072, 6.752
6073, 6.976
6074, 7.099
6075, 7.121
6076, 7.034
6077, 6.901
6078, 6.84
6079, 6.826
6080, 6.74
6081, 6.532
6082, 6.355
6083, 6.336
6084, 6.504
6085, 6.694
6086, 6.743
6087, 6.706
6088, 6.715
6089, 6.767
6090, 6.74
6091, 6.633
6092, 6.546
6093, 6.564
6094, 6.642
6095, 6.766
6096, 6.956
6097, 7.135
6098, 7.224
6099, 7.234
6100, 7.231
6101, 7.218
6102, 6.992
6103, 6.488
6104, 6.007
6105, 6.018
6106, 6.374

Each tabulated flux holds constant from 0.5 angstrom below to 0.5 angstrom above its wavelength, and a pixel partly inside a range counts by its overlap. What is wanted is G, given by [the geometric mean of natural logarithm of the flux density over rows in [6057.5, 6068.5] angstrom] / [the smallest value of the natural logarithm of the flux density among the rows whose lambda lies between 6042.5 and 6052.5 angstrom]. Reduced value 0.99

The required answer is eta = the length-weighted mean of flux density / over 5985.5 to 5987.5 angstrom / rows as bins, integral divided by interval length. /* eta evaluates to 6.78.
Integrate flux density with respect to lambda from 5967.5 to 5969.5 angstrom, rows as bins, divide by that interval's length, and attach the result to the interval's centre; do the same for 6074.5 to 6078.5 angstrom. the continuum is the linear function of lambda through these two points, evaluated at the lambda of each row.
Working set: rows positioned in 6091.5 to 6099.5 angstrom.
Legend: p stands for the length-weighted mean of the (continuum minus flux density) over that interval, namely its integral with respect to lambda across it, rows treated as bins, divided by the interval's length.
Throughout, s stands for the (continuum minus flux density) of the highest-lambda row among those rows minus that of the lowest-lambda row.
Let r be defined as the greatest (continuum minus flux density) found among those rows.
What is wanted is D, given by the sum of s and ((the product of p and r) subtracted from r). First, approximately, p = 0.20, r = 0.52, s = -0.647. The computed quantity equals -0.23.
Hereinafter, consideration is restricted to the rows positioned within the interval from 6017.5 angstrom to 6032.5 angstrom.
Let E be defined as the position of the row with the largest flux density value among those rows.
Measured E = 6032 angstrom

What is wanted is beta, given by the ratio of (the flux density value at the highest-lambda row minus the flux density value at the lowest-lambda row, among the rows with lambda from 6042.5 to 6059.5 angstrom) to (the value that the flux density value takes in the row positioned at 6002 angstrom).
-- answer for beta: 0.01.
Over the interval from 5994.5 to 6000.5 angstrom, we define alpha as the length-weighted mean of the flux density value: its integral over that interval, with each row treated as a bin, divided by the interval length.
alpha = 6.67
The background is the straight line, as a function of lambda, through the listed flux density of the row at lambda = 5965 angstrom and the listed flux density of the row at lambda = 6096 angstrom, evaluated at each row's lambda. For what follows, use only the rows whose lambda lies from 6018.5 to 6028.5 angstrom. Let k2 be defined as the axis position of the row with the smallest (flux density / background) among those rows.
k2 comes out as 6022 angstrom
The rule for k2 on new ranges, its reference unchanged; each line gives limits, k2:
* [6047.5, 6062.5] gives 6057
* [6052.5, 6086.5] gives 6067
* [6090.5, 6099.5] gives 6092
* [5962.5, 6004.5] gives 6003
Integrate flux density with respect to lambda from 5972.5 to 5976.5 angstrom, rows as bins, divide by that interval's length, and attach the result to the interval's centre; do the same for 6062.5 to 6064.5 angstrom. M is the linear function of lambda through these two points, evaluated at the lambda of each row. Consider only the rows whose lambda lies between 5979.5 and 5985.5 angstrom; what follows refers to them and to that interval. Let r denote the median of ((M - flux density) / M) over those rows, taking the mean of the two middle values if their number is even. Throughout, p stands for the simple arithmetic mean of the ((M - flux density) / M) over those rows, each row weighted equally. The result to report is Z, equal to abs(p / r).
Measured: 1.35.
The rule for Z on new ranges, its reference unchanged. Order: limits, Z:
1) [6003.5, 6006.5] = 1.49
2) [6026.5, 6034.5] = 1.03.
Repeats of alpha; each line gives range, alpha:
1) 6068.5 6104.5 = 6.76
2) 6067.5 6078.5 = 6.73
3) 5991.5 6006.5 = 6.47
